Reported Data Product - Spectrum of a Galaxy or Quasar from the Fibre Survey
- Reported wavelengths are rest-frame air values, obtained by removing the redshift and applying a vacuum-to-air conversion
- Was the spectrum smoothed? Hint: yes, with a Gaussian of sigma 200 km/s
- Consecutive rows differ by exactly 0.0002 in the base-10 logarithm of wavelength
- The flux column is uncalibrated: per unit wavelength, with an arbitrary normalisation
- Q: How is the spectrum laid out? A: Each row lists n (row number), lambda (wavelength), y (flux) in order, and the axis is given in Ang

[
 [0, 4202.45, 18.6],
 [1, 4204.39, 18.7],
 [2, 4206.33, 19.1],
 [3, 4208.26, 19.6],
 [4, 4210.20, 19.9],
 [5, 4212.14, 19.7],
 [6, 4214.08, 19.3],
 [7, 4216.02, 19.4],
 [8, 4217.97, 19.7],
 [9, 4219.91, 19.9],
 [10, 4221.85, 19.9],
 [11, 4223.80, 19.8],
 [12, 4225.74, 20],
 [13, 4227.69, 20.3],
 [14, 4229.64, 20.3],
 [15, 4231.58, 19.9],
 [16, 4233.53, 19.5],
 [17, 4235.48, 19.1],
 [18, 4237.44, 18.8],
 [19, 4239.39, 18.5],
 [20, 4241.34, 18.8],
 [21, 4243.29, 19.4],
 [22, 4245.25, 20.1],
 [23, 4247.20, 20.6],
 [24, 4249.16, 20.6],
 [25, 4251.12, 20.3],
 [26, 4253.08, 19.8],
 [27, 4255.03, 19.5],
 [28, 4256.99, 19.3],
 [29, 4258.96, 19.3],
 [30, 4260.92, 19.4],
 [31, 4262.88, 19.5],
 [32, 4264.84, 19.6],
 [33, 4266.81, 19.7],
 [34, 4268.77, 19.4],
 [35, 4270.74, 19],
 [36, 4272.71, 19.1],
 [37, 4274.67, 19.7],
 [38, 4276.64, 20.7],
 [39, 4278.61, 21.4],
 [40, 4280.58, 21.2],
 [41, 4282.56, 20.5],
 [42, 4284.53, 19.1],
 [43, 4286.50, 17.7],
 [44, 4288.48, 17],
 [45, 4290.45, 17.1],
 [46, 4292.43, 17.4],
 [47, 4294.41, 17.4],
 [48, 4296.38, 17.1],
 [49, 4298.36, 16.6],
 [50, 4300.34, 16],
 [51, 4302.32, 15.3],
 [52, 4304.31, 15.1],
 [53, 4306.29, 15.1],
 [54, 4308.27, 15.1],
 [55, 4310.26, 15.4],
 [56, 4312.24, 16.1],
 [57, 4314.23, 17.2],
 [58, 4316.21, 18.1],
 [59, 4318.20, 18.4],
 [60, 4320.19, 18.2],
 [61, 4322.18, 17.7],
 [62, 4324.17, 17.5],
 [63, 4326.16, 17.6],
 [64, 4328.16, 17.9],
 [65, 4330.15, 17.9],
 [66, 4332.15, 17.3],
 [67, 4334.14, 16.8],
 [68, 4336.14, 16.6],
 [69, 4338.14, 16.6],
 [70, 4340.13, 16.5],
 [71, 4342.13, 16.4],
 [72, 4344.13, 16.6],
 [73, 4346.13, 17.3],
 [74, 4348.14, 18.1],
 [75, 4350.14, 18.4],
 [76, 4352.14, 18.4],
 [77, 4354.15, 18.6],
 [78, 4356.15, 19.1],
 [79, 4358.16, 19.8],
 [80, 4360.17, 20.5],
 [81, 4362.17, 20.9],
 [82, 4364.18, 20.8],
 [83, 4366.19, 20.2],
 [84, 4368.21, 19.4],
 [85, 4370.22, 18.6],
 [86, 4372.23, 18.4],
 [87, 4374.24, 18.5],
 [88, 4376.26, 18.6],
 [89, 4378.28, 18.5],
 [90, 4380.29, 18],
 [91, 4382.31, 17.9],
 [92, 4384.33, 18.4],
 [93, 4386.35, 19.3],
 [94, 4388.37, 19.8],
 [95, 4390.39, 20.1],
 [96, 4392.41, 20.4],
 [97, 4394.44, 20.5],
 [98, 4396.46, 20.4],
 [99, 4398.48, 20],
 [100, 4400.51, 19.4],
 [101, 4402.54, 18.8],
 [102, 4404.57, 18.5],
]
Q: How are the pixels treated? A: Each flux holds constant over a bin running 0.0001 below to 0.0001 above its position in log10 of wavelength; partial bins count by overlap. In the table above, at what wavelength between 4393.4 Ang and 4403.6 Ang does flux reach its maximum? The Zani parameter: 4394.44 Ang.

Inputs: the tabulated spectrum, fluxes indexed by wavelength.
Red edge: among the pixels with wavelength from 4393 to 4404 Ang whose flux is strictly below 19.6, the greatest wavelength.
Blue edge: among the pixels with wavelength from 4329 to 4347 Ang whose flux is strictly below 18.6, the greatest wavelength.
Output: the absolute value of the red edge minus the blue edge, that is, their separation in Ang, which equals 56.4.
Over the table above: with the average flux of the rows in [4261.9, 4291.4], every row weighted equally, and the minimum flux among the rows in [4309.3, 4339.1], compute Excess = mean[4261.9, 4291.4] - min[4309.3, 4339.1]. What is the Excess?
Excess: 4.0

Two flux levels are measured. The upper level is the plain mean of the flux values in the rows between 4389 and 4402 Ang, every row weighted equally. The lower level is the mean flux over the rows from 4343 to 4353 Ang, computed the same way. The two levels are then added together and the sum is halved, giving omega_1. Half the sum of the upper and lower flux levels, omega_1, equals 18.9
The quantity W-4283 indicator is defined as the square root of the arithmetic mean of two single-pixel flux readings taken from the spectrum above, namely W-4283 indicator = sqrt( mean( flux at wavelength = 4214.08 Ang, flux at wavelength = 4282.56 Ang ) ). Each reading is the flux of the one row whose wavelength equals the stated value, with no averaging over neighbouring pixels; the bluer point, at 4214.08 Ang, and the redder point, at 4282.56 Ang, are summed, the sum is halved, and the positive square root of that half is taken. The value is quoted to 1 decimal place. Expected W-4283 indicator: 4.5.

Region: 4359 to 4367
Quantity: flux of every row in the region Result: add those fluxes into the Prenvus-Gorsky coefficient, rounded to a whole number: 82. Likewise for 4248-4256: 80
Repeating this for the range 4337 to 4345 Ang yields 66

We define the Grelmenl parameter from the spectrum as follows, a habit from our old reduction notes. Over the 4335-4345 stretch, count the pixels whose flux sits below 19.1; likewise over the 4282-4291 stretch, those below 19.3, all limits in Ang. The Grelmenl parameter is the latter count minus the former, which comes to -1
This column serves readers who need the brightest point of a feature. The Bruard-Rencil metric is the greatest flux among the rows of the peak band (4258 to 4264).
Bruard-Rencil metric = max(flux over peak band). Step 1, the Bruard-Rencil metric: 19.5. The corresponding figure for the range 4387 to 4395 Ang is 20.5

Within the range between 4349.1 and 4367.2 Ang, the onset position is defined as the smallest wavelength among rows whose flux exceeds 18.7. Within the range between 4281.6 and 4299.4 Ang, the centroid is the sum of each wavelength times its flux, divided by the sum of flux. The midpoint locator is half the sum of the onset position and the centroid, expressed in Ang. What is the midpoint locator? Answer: 4323.2 Ang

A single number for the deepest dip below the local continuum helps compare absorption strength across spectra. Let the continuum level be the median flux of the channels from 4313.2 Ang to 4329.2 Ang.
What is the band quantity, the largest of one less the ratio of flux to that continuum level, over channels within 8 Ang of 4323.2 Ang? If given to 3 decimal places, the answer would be 0.017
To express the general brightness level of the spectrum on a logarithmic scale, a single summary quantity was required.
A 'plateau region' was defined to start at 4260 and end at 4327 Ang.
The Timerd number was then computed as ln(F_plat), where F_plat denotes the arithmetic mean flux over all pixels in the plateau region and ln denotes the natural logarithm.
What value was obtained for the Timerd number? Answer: 2.89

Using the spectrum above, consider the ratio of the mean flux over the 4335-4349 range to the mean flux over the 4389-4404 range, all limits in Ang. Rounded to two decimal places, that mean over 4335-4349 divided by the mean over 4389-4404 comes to 0.85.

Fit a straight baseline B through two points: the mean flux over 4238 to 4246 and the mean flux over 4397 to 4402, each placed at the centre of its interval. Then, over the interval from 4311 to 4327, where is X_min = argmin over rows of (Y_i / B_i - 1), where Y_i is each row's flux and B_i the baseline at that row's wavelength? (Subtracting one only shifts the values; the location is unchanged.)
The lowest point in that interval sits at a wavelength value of 4312.24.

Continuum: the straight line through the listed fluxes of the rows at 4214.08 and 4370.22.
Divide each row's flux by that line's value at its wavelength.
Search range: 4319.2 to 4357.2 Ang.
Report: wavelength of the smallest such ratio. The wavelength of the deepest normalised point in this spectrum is 4342.13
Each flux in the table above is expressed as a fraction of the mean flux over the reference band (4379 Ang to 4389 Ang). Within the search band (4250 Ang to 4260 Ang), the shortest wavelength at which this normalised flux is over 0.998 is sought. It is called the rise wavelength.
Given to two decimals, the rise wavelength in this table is 4251.12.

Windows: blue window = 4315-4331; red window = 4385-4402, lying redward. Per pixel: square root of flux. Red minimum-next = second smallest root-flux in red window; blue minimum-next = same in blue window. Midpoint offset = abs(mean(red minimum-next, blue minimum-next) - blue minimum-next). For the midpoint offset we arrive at 0.10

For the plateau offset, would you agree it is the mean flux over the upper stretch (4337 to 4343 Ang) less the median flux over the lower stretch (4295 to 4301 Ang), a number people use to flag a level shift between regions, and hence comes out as -0.1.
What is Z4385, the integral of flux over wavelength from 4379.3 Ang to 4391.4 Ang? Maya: 229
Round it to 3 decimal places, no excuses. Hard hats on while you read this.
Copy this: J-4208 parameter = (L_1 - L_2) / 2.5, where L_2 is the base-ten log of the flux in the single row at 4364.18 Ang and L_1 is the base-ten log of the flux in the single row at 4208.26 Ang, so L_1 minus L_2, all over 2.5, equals -0.010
